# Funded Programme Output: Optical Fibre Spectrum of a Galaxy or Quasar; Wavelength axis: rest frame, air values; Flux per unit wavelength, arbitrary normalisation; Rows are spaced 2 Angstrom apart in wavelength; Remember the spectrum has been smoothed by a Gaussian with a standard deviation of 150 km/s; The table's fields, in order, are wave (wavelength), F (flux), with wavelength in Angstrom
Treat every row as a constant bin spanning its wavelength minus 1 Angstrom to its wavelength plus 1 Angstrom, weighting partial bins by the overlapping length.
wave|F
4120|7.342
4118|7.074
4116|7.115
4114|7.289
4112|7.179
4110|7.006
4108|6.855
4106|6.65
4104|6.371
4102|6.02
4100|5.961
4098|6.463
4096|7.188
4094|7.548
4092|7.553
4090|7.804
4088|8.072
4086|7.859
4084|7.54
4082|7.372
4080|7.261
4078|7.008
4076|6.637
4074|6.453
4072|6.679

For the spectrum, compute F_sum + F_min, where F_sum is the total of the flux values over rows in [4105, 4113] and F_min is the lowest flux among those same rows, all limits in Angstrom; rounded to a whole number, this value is 34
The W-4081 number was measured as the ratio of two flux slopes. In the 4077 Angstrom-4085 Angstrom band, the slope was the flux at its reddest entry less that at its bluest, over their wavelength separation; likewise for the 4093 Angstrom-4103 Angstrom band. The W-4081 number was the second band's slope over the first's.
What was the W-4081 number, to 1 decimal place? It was -2.2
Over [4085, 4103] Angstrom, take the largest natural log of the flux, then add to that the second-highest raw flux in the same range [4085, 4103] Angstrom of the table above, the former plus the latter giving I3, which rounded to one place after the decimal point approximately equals 9.9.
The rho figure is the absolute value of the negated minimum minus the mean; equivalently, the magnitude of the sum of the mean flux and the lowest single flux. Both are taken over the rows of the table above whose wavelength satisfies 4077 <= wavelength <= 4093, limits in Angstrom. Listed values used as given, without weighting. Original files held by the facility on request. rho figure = 14.6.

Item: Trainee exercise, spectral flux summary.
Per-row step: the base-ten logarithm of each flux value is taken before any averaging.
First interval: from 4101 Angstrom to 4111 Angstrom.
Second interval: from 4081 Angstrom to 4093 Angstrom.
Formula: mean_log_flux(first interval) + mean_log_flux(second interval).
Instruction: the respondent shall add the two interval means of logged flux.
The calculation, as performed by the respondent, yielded 1.70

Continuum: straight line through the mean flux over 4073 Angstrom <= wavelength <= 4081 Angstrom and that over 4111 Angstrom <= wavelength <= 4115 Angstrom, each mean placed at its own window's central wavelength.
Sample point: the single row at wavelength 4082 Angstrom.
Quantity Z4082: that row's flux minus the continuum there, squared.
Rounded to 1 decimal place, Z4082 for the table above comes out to 0.2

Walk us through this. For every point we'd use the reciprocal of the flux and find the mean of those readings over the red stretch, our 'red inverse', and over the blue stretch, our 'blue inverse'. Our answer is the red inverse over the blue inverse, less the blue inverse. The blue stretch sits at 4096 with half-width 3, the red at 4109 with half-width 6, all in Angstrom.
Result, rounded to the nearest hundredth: 0.88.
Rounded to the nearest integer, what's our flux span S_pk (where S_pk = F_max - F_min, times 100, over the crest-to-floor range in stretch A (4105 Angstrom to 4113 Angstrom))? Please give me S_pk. 53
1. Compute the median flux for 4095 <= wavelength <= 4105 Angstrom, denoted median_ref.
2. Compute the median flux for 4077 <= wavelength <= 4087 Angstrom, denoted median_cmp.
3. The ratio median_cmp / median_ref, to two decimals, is 1.16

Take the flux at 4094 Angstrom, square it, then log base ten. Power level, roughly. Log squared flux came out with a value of 1.756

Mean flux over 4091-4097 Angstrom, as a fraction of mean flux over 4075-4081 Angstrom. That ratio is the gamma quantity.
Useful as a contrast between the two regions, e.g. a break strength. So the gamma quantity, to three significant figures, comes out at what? 1.07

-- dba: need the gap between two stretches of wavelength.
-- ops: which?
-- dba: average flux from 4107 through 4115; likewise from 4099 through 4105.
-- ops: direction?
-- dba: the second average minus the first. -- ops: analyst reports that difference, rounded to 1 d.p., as -1.0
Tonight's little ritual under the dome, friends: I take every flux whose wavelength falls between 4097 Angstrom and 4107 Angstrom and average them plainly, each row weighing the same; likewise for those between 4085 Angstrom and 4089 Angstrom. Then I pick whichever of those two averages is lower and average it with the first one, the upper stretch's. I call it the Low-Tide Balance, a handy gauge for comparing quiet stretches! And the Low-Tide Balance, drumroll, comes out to 6.3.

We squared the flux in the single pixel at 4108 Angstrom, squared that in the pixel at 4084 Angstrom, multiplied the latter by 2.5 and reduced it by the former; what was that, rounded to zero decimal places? 95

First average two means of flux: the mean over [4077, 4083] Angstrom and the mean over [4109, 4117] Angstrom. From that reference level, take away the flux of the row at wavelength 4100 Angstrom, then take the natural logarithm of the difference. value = 0.2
